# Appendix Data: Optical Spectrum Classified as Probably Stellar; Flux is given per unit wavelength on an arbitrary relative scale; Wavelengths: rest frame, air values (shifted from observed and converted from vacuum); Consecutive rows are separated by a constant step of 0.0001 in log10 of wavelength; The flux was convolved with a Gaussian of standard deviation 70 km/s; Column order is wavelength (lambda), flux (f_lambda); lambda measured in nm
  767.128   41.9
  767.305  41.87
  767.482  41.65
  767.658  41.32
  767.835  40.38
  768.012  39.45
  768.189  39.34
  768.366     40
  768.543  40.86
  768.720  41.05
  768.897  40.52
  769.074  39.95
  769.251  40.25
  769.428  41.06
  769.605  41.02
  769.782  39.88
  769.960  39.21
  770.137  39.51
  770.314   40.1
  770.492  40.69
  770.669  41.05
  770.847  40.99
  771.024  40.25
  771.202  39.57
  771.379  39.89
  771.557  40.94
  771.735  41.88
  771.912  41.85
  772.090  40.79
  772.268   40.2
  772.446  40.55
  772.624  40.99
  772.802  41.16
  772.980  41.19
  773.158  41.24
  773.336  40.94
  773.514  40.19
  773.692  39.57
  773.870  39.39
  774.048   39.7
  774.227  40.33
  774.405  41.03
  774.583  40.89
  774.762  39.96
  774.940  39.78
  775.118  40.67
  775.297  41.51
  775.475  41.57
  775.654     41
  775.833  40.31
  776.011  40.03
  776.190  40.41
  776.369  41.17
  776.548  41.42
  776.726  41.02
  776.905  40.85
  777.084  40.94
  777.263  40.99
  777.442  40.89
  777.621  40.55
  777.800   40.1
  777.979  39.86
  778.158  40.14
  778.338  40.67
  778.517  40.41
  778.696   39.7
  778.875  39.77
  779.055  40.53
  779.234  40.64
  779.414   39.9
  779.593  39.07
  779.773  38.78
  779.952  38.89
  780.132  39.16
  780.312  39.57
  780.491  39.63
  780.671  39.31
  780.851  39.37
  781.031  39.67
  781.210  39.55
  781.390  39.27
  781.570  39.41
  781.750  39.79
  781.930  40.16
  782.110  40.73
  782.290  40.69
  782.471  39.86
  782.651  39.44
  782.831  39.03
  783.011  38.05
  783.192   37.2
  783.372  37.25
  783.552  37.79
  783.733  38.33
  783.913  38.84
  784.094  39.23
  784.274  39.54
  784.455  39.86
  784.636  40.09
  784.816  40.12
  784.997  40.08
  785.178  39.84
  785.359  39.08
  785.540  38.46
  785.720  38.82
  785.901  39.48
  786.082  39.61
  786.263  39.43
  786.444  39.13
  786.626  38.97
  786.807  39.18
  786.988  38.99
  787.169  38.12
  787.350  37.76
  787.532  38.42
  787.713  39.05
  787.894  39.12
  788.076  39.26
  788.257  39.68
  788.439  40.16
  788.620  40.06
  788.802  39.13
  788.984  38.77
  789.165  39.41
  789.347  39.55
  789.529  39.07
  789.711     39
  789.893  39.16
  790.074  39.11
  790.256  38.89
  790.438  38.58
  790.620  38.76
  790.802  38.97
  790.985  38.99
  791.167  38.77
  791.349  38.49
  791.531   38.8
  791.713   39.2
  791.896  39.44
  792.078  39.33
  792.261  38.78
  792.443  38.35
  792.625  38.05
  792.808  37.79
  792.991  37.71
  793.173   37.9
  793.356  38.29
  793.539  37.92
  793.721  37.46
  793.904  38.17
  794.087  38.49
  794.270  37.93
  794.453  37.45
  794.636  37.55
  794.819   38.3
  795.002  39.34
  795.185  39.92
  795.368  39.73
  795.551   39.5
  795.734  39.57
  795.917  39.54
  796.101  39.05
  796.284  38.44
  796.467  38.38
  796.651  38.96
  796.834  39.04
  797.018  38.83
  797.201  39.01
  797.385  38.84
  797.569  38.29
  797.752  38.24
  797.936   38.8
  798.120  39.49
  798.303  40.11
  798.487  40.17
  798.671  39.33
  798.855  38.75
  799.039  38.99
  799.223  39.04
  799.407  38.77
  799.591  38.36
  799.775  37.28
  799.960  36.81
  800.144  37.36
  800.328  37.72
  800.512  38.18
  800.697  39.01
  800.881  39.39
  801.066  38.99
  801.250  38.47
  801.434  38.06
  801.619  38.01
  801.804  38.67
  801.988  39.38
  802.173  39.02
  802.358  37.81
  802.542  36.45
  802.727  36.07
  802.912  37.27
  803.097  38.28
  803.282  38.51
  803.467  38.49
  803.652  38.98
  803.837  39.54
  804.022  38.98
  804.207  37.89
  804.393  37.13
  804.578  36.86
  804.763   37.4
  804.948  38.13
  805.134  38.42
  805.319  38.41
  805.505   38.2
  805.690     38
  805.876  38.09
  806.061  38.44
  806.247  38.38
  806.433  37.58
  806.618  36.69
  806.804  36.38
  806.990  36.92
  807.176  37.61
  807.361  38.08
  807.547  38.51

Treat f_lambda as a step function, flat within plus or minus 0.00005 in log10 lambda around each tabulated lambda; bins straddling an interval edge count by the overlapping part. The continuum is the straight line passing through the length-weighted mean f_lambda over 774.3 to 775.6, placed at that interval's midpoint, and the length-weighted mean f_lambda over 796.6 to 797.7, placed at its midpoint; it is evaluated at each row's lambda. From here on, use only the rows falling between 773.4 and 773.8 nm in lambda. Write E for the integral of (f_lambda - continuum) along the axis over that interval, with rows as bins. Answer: -0.39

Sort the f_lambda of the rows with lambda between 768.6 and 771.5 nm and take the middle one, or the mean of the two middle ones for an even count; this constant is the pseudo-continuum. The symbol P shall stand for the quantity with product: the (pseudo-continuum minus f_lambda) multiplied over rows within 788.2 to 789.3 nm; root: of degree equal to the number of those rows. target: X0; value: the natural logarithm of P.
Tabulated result -0.7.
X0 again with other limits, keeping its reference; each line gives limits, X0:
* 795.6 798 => 0.3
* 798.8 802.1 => 0.5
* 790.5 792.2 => 0.2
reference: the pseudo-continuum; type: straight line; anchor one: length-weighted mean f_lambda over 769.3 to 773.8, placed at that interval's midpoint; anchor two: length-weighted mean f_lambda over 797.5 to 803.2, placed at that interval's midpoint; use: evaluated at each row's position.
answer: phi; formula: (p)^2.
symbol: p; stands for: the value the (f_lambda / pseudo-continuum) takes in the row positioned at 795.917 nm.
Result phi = 1.04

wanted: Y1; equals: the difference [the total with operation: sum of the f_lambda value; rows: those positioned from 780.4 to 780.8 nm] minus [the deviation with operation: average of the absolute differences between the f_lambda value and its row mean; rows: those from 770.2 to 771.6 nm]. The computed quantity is 78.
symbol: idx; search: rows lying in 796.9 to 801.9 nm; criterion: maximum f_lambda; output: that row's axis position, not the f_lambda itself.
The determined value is 798.487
